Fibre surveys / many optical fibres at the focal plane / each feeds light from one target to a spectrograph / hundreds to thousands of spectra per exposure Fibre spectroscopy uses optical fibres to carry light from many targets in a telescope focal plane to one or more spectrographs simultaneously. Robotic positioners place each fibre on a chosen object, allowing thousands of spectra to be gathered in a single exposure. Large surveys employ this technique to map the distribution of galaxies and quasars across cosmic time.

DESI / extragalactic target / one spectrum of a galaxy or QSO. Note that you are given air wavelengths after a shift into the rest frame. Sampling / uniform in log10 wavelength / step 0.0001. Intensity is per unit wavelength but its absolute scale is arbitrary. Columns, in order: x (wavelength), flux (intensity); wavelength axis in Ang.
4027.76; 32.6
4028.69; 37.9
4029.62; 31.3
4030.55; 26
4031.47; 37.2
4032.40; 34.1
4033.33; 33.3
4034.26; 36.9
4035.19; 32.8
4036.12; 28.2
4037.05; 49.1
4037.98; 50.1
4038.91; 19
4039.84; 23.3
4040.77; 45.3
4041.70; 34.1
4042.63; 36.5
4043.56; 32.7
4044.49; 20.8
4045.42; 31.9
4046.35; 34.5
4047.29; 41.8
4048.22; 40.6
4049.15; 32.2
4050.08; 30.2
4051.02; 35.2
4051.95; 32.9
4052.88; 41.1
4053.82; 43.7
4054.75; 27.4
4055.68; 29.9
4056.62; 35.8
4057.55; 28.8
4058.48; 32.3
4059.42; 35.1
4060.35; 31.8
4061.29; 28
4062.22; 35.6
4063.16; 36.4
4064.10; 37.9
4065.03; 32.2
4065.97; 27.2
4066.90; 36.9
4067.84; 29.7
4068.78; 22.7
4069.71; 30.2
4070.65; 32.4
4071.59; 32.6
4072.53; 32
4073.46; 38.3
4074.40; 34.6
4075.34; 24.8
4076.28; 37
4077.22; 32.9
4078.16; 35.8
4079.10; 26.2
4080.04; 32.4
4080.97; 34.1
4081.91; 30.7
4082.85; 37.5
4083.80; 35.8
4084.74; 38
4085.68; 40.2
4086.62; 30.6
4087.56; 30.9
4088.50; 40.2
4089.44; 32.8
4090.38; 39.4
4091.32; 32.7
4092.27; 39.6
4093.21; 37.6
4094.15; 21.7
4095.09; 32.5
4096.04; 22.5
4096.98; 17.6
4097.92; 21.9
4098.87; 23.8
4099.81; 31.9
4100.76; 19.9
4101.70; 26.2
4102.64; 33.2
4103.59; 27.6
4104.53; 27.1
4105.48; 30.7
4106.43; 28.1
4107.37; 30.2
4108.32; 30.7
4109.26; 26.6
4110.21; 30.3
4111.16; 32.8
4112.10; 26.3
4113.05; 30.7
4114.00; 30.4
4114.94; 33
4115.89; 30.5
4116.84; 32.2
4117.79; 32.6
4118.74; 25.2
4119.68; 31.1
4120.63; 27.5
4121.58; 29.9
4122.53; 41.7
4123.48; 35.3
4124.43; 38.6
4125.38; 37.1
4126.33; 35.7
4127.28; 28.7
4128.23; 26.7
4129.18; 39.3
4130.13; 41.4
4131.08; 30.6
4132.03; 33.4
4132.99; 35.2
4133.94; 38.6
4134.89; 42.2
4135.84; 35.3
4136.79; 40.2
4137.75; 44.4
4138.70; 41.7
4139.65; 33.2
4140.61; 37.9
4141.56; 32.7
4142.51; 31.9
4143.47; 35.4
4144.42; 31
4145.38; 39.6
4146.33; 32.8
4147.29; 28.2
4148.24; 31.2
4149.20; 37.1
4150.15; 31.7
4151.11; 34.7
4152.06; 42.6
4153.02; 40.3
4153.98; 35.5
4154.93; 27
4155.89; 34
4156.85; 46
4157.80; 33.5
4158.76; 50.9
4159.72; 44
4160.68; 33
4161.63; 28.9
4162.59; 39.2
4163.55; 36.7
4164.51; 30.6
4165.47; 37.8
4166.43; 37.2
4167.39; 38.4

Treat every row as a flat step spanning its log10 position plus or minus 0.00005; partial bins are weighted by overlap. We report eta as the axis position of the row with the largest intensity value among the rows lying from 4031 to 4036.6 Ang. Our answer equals 4031.47 Ang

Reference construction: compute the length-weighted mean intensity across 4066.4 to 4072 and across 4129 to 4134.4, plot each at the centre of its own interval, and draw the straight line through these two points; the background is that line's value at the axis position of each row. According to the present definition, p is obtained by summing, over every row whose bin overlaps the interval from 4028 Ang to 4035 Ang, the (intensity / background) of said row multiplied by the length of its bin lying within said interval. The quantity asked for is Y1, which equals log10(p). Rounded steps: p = 8.6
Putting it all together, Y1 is 0.94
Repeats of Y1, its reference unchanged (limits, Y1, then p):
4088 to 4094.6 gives 0.85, 7.1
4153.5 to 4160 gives 0.81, 6.5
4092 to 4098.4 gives 0.72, 5.3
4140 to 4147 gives 0.81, 6.4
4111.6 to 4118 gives 0.75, 5.7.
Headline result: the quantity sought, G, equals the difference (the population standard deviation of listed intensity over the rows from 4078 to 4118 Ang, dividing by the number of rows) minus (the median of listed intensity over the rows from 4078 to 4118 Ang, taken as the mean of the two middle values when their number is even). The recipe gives -25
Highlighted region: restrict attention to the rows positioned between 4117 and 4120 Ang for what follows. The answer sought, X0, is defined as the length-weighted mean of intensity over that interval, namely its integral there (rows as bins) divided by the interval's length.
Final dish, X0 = 29.9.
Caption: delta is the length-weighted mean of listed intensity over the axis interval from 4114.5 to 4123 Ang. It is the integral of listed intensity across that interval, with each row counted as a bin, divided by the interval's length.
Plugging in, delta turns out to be 31.5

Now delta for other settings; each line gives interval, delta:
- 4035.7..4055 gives 34.9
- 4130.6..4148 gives 35.7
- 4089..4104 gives 28.8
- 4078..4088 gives 33.8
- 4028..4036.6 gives 33.1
